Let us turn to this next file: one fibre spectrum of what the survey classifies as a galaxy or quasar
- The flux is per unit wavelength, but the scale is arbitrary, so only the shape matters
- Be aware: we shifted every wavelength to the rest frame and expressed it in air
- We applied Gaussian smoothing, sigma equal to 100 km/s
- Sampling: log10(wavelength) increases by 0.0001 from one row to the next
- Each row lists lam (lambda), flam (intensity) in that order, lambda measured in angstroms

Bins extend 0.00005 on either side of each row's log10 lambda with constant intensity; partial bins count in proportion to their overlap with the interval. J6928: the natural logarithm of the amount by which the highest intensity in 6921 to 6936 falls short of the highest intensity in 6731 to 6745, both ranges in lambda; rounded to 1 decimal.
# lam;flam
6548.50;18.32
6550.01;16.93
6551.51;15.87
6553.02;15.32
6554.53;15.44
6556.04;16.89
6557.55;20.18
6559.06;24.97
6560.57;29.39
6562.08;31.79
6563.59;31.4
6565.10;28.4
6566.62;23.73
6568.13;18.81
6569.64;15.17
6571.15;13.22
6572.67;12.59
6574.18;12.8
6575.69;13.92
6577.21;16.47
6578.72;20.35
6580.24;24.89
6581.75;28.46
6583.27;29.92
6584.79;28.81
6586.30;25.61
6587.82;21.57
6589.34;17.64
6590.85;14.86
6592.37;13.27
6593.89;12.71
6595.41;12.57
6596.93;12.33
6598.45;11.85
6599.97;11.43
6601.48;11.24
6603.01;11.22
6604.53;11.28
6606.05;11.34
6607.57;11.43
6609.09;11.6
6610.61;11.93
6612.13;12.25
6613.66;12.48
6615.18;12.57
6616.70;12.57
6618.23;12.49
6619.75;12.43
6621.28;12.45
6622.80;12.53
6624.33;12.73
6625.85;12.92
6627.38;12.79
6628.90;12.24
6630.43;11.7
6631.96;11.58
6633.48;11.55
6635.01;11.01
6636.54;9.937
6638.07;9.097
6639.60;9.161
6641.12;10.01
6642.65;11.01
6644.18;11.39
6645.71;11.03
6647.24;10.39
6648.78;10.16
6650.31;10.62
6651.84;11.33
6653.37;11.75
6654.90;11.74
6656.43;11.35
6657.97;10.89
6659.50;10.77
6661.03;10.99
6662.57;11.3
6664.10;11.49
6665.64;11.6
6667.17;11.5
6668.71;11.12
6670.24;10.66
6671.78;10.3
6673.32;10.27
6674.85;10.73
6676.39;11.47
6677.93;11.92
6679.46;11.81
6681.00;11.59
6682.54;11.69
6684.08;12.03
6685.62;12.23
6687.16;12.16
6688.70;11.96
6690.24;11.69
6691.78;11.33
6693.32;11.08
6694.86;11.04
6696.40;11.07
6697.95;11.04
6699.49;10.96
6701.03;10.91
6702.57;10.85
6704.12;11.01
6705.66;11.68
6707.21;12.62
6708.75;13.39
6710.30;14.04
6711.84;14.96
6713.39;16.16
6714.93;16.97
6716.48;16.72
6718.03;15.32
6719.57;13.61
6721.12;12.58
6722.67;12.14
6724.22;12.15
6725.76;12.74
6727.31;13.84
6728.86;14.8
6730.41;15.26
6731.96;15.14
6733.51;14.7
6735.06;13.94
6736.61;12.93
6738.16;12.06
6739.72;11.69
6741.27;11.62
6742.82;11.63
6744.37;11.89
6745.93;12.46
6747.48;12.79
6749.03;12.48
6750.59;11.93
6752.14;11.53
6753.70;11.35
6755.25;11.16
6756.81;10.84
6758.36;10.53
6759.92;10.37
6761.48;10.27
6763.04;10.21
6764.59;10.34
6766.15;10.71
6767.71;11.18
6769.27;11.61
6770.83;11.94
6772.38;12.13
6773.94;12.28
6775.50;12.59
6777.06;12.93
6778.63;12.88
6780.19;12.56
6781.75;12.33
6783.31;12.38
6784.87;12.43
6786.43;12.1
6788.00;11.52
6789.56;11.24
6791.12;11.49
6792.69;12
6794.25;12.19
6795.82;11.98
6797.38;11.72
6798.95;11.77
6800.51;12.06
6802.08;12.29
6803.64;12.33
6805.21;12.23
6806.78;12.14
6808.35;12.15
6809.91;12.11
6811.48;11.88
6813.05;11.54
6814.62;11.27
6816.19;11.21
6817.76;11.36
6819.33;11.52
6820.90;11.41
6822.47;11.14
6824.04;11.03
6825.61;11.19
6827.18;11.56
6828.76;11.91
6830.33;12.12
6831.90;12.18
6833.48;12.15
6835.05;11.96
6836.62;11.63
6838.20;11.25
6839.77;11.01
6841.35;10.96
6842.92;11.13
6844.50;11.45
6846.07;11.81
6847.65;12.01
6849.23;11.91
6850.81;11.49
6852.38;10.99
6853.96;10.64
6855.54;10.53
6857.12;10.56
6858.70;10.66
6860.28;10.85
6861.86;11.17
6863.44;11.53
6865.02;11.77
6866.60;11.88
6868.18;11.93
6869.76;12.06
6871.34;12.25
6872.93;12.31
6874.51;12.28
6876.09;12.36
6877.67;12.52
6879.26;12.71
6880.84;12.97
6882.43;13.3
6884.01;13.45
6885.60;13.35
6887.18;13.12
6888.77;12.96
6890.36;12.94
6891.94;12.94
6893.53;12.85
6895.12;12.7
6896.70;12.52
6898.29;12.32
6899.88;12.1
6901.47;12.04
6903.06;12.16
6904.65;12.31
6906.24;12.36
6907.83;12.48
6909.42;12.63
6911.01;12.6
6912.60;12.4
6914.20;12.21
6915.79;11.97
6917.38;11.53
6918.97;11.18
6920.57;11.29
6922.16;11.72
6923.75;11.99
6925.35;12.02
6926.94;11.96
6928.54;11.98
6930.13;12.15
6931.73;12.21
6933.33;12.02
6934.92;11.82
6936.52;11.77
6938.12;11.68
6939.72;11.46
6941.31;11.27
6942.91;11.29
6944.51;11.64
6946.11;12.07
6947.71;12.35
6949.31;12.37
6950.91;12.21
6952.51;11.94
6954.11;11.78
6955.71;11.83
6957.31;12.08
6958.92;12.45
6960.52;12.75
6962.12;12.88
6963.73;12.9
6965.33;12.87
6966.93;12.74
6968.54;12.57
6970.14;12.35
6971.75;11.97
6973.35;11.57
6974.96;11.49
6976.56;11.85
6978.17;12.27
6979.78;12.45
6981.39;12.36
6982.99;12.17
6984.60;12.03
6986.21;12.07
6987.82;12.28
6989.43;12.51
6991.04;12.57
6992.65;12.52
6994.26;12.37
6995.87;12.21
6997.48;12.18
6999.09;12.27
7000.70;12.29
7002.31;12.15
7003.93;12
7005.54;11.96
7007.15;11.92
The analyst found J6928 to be 1.1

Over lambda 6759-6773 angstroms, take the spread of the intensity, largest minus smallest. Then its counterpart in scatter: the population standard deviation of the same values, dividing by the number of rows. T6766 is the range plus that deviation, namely 2.6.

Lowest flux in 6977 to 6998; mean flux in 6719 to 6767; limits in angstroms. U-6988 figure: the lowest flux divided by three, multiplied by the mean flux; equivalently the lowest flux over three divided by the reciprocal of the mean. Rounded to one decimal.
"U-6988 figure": 49.1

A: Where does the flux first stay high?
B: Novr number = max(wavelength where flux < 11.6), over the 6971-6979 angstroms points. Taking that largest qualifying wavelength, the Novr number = 6974.96 angstroms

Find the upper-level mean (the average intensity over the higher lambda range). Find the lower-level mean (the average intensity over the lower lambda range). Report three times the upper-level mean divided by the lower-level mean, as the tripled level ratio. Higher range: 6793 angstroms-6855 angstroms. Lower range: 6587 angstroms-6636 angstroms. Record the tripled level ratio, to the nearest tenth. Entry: 2.8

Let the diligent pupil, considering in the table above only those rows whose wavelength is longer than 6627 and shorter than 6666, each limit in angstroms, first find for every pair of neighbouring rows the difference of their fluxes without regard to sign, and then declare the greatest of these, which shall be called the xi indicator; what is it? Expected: 1.07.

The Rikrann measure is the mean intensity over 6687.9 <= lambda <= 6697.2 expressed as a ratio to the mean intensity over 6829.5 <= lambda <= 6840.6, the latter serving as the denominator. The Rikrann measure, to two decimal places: 0.97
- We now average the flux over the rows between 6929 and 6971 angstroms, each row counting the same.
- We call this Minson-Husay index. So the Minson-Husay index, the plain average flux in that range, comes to 12.1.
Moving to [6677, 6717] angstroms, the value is 12.4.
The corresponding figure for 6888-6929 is 12.2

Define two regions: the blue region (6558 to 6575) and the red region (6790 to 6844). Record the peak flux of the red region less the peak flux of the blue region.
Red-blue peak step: -19.5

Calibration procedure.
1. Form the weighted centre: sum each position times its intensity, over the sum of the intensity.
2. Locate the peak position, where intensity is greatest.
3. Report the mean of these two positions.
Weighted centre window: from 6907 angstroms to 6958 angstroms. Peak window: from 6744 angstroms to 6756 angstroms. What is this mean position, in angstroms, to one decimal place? 6840.0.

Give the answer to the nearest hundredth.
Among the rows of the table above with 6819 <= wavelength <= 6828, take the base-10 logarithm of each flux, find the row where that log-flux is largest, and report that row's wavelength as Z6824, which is 6827.18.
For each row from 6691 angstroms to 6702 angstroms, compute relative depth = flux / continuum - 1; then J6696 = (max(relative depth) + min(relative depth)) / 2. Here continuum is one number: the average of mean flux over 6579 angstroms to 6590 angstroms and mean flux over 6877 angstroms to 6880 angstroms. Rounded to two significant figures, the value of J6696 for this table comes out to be -0.41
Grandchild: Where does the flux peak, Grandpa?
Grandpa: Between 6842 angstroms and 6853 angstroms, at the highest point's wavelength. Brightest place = 6847.65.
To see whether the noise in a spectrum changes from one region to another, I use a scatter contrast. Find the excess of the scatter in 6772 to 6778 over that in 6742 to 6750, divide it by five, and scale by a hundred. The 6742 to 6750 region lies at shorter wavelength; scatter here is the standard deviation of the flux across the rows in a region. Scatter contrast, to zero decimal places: -2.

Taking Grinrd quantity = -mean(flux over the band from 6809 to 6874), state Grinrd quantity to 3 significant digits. -11.5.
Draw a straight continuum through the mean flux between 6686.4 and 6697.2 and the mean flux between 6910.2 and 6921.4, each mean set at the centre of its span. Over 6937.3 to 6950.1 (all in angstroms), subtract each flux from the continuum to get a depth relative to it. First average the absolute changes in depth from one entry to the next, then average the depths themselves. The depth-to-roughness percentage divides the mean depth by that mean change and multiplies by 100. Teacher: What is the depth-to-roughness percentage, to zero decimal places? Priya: 78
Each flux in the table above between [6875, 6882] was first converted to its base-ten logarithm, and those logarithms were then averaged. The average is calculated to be 1.10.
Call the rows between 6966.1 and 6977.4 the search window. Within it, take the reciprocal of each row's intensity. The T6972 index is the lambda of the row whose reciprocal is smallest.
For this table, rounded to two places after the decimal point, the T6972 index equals 6966.93 angstroms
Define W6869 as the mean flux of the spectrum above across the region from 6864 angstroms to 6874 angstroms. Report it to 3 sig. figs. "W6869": 12.0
